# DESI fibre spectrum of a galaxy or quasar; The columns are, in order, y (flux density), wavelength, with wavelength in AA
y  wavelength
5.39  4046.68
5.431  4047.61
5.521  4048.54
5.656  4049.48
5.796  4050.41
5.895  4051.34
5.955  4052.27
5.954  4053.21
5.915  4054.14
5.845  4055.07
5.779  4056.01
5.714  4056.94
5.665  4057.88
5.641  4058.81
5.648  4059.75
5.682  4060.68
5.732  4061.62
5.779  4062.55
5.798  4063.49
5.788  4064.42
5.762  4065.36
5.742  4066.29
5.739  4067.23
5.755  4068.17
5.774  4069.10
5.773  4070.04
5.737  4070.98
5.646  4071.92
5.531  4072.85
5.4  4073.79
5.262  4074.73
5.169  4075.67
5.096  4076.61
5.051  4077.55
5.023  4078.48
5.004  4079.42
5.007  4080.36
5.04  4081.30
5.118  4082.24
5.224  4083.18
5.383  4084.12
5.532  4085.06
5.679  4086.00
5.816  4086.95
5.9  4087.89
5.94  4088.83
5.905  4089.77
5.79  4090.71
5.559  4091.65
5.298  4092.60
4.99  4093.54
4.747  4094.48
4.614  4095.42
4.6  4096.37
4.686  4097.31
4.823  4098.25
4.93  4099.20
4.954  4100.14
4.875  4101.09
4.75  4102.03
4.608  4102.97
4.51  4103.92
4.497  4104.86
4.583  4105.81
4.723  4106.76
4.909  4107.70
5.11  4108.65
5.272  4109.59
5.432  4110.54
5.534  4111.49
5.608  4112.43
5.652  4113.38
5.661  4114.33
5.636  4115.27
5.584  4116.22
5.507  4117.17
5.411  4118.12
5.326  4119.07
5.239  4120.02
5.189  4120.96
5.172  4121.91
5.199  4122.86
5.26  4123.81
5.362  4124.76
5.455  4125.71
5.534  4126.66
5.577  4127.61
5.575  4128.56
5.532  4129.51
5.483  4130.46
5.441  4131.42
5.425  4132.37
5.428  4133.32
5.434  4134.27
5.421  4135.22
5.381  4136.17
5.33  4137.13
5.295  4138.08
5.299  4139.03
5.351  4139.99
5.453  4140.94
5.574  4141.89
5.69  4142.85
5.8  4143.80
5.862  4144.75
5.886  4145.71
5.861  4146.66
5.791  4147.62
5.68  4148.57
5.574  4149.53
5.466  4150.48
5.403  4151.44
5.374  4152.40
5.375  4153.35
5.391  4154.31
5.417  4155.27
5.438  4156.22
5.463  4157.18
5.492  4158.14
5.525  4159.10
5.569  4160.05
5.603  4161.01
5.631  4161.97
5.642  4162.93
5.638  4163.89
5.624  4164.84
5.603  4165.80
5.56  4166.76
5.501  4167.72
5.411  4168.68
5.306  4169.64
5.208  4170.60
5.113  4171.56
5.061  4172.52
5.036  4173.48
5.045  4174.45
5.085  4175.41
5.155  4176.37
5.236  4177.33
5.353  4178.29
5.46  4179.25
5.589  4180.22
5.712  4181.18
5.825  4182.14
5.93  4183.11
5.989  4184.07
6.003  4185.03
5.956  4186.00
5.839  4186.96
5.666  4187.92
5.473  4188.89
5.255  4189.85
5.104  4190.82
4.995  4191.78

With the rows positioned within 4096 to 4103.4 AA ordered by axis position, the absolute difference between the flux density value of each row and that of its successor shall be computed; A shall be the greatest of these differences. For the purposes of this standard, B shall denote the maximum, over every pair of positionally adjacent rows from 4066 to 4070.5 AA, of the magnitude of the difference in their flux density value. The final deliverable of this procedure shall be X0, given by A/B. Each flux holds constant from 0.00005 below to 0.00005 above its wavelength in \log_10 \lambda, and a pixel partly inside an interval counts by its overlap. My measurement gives 7.5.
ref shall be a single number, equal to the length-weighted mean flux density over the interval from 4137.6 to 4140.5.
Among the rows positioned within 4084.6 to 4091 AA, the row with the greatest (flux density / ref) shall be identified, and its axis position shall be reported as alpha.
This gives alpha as 4088.83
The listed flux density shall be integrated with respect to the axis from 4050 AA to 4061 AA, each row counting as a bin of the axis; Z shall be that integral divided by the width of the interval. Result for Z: 5.79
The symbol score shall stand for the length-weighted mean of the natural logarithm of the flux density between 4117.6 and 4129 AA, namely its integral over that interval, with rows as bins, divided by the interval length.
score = 1.679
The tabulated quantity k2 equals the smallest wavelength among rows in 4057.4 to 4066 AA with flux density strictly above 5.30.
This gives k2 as 4057.88 AA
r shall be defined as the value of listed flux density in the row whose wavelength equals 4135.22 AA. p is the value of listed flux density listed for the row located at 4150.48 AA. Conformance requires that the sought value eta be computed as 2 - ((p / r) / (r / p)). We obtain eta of 0.98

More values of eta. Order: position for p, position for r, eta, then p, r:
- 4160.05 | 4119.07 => 0.91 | 5.569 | 5.326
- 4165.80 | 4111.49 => 0.97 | 5.603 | 5.534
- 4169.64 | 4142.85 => 1.13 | 5.306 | 5.69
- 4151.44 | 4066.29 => 1.11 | 5.403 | 5.742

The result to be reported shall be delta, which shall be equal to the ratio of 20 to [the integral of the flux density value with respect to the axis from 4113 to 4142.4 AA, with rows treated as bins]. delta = 0.13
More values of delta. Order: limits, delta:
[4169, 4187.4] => 0.20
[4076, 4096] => 0.19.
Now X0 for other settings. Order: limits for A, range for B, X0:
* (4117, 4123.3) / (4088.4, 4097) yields 0.3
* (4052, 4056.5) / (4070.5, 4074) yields 0.5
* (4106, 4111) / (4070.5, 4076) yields 1.5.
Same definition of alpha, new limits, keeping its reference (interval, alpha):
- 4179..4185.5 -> 4185.03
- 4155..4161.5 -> 4161.01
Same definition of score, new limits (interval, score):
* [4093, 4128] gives 1.631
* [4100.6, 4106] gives 1.534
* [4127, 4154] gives 1.709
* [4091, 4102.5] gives 1.591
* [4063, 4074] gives 1.742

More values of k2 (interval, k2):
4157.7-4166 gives 4158.14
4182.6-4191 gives 4183.11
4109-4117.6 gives 4110.54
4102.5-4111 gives 4110.54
